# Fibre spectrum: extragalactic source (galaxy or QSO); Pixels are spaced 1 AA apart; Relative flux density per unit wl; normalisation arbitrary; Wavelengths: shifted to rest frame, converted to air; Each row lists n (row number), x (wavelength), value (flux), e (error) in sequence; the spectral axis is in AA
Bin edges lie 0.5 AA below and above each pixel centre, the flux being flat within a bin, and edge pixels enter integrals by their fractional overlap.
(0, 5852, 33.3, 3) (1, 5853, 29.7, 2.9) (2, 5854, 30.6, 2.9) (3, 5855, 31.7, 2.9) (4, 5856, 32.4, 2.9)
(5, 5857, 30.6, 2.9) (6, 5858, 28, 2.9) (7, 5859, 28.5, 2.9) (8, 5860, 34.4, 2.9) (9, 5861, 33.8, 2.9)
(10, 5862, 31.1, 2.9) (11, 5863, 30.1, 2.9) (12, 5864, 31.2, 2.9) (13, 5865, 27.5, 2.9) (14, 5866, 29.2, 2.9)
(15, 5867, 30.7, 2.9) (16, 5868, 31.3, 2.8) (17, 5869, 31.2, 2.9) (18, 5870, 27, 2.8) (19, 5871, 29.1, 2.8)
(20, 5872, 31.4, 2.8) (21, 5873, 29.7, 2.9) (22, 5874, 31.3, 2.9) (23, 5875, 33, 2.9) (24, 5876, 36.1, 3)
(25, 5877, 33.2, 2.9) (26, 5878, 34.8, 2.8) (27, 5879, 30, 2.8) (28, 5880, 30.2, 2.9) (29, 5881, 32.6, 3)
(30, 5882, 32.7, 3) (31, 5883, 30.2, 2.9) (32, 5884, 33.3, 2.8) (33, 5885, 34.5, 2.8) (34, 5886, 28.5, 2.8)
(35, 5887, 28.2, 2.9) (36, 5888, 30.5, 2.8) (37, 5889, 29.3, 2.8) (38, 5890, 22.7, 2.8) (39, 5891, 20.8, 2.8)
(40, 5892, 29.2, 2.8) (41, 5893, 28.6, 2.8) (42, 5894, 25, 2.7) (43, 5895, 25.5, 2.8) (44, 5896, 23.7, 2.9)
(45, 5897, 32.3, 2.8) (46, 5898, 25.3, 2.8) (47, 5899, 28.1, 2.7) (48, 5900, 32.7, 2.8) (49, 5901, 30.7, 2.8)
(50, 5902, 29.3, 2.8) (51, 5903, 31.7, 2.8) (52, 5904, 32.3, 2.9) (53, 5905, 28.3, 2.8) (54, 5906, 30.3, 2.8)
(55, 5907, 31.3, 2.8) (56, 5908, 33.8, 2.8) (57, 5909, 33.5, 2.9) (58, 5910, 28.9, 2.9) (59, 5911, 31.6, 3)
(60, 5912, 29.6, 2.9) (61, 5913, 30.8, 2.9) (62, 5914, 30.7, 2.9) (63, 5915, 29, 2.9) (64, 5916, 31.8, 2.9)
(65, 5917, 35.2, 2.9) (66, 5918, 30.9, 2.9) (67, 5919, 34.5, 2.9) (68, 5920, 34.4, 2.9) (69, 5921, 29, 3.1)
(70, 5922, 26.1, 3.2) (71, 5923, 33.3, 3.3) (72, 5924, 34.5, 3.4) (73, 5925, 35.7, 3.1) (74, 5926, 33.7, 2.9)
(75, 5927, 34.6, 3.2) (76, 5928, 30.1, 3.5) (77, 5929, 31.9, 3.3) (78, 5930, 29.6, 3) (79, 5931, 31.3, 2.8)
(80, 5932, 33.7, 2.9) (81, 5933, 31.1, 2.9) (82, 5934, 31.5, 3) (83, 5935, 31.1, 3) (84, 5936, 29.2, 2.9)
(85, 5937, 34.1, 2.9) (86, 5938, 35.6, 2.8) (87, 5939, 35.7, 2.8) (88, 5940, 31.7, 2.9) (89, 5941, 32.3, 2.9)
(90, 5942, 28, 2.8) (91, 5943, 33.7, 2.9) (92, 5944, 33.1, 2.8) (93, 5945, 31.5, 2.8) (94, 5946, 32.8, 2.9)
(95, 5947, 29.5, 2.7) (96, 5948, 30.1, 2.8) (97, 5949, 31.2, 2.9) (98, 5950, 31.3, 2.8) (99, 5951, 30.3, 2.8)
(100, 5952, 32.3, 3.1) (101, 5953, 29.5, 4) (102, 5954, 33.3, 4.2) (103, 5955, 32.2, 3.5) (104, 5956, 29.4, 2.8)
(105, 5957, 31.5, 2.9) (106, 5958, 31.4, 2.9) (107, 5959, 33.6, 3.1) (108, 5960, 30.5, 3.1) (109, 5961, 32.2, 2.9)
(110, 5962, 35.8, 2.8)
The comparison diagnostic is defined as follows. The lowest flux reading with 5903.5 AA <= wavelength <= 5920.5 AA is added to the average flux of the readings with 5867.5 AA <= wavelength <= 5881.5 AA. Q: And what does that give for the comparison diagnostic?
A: 60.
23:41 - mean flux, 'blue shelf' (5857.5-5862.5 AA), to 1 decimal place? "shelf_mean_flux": 31.2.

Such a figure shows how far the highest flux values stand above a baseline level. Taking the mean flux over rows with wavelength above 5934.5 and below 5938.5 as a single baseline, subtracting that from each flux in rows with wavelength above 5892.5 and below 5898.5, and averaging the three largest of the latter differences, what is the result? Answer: -3.7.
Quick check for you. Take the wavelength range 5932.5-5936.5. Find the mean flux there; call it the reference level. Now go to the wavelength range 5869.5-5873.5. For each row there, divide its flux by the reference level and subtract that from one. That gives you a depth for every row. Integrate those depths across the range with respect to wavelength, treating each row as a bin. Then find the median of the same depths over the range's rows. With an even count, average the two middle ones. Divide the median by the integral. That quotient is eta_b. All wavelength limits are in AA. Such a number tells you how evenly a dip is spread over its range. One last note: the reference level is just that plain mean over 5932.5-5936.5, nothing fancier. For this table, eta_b 0.23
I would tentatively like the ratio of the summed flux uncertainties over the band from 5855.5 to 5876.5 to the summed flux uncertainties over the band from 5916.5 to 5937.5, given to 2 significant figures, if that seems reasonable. 0.95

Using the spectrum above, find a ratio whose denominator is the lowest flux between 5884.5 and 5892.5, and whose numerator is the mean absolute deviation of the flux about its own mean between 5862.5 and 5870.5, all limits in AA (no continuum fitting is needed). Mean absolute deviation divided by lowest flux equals 0.068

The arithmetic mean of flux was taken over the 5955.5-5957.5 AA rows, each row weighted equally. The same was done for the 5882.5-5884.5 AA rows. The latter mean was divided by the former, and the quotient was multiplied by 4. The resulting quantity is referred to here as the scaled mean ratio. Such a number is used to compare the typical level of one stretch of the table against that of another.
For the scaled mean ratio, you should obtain 4.17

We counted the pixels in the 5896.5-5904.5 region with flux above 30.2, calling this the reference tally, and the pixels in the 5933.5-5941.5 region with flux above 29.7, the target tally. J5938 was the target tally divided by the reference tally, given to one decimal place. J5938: 1.4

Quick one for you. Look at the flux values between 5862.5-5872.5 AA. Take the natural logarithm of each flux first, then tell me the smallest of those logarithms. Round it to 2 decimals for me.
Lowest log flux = 3.30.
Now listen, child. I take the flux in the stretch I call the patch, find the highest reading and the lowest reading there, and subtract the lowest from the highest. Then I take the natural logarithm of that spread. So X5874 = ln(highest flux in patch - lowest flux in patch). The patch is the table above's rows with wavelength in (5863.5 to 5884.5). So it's 2.21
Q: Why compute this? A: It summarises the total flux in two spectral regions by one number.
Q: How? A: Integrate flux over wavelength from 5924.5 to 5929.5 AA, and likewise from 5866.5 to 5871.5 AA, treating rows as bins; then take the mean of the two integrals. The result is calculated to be 158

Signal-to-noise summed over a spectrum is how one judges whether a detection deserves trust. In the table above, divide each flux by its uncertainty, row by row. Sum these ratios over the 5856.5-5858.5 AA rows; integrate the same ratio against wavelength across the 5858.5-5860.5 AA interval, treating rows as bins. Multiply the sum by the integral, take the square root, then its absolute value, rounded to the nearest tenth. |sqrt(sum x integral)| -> 20.9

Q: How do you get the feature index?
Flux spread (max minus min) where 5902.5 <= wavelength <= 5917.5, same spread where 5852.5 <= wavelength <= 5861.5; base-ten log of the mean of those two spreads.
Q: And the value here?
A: 0.82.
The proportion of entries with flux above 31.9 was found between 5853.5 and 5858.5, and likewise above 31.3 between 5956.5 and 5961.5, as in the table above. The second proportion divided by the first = 4.0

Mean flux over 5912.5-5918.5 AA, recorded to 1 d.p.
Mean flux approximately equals 31.4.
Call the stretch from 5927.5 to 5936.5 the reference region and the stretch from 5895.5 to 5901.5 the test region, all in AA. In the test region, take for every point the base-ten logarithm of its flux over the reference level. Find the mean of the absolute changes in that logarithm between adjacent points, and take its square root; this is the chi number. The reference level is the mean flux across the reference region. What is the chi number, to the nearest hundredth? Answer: 0.28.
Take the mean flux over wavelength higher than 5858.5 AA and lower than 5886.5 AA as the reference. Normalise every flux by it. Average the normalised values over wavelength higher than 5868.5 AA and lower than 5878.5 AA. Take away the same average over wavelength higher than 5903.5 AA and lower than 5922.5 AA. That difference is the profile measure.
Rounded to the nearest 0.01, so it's 0.02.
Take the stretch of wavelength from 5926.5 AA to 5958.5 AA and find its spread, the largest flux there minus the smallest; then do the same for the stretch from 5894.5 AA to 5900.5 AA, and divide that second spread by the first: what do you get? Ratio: 1.2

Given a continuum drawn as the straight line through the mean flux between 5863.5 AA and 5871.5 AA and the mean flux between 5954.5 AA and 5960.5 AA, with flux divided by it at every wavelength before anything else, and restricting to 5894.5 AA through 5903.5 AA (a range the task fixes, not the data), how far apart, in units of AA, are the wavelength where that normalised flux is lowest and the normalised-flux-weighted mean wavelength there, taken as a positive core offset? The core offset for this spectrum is 3.2 AA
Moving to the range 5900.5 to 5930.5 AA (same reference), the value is 6.4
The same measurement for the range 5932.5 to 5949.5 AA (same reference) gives 1.1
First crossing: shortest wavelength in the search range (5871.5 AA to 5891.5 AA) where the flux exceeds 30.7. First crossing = 5872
